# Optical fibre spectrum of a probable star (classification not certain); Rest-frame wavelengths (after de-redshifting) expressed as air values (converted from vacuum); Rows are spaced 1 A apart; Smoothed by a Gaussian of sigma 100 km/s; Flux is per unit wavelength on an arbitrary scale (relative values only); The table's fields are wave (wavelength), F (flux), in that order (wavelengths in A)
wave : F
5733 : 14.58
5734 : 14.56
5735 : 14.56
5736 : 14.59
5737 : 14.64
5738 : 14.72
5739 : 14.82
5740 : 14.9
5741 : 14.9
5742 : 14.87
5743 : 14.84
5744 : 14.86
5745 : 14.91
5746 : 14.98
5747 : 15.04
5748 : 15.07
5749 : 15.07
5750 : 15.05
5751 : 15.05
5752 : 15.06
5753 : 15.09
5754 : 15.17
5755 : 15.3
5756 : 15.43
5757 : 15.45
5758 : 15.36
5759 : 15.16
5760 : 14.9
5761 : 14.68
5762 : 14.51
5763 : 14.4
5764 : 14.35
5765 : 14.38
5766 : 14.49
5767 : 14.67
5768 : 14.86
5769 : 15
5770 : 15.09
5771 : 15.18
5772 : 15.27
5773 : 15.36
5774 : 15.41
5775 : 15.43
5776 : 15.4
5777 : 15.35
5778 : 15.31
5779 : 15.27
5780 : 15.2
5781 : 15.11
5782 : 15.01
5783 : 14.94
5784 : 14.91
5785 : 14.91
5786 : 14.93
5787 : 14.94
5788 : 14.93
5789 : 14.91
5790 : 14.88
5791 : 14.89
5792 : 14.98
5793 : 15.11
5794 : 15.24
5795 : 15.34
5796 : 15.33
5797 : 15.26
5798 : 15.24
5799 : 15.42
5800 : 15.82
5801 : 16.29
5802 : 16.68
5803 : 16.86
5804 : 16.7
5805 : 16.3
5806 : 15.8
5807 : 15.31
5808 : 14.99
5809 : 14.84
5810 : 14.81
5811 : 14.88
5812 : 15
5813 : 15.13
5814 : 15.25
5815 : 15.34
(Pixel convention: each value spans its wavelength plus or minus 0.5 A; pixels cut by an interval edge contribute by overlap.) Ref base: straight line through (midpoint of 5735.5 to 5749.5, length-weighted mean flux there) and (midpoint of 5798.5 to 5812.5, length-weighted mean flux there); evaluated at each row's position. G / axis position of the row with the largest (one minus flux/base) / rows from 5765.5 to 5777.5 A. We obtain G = 5766 A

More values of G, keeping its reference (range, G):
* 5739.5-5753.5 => 5743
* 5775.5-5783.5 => 5783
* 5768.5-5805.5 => 5791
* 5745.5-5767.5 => 5764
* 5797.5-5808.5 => 5808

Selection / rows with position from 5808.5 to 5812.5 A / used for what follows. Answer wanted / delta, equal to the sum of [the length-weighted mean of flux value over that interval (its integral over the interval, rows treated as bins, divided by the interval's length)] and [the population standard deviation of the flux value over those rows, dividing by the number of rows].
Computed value 14.95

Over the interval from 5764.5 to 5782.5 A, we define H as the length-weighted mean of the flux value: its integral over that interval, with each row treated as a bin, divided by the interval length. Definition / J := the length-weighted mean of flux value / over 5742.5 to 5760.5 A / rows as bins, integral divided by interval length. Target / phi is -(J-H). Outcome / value 0.00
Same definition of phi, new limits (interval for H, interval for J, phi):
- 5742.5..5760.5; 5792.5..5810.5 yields -0.53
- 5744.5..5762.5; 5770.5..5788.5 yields -0.09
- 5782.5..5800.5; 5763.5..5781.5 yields 0.05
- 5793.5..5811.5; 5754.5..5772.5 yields 0.70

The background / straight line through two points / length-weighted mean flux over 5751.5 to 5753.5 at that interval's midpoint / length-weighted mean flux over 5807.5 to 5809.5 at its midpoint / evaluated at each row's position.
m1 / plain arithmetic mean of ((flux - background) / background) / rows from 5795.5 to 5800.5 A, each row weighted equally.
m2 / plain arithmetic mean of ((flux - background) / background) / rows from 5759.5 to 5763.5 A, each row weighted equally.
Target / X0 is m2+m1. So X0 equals 0.003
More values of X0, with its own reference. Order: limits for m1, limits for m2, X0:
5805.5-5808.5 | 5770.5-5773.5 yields 0.047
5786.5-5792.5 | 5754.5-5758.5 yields 0.018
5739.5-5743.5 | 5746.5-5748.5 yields -0.017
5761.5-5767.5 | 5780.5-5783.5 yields -0.036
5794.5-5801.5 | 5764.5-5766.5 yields -0.001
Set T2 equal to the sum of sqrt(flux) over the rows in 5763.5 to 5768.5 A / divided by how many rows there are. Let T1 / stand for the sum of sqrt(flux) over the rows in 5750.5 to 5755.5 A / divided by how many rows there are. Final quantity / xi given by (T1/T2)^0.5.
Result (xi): 1.01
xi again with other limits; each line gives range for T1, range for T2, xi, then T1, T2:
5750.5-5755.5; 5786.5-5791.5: 1.00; 3.89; 3.86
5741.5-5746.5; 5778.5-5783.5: 1.00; 3.86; 3.89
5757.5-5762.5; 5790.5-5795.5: 1.00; 3.86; 3.89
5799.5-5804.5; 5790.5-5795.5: 1.02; 4.06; 3.89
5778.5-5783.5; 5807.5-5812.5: 1.00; 3.89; 3.86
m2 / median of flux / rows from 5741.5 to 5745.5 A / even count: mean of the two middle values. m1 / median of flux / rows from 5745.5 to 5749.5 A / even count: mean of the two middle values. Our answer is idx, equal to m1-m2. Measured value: 0.19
